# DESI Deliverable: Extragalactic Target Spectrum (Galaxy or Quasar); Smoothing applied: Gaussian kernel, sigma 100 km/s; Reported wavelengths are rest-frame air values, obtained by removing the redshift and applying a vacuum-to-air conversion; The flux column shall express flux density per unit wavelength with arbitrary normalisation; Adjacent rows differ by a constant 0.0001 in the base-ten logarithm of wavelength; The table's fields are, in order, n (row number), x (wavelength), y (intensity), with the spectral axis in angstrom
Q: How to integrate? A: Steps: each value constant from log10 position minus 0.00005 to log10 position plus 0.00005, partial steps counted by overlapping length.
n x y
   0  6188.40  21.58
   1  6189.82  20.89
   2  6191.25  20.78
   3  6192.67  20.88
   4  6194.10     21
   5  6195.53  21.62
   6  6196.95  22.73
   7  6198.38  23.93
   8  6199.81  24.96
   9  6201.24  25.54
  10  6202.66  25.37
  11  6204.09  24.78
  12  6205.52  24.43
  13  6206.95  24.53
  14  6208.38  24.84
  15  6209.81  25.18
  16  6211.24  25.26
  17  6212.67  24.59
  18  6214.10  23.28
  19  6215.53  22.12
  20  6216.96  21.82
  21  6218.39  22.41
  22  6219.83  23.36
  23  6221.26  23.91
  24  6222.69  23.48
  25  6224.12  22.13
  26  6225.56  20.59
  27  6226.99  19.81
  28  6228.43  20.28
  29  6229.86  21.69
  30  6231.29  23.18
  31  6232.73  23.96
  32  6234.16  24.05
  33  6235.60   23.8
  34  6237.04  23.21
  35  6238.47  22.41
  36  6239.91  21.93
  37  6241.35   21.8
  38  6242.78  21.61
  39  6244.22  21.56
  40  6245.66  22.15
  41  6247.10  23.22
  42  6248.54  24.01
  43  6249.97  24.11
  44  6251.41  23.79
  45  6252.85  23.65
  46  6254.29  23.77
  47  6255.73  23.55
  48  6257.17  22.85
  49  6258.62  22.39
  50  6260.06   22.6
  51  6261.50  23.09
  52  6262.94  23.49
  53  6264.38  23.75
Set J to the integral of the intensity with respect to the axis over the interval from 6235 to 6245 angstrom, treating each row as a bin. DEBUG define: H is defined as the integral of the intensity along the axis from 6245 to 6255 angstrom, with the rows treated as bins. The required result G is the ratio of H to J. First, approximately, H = 235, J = 223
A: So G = 1.06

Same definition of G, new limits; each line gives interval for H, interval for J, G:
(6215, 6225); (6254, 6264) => 0.98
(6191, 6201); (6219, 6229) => 1.02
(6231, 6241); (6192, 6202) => 1.01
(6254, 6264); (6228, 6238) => 1.01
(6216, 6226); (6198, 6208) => 0.91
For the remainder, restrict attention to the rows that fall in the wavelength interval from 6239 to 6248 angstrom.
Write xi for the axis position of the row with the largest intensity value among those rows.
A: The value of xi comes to 6247.10 angstrom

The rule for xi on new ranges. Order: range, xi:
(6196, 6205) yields 6201.24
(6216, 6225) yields 6221.26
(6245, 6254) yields 6249.97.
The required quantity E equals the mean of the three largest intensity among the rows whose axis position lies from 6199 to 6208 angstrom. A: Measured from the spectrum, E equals 25.3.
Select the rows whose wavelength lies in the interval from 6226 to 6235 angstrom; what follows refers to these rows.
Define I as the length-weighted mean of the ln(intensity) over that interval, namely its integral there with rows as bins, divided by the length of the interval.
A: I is 3.10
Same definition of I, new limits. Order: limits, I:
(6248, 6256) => 3.17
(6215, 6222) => 3.12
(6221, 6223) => 3.17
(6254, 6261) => 3.13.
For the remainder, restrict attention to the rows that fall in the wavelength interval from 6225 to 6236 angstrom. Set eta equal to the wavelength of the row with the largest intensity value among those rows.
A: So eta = 6234.16 angstrom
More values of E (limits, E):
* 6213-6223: 23.6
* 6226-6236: 23.9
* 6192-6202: 24.8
